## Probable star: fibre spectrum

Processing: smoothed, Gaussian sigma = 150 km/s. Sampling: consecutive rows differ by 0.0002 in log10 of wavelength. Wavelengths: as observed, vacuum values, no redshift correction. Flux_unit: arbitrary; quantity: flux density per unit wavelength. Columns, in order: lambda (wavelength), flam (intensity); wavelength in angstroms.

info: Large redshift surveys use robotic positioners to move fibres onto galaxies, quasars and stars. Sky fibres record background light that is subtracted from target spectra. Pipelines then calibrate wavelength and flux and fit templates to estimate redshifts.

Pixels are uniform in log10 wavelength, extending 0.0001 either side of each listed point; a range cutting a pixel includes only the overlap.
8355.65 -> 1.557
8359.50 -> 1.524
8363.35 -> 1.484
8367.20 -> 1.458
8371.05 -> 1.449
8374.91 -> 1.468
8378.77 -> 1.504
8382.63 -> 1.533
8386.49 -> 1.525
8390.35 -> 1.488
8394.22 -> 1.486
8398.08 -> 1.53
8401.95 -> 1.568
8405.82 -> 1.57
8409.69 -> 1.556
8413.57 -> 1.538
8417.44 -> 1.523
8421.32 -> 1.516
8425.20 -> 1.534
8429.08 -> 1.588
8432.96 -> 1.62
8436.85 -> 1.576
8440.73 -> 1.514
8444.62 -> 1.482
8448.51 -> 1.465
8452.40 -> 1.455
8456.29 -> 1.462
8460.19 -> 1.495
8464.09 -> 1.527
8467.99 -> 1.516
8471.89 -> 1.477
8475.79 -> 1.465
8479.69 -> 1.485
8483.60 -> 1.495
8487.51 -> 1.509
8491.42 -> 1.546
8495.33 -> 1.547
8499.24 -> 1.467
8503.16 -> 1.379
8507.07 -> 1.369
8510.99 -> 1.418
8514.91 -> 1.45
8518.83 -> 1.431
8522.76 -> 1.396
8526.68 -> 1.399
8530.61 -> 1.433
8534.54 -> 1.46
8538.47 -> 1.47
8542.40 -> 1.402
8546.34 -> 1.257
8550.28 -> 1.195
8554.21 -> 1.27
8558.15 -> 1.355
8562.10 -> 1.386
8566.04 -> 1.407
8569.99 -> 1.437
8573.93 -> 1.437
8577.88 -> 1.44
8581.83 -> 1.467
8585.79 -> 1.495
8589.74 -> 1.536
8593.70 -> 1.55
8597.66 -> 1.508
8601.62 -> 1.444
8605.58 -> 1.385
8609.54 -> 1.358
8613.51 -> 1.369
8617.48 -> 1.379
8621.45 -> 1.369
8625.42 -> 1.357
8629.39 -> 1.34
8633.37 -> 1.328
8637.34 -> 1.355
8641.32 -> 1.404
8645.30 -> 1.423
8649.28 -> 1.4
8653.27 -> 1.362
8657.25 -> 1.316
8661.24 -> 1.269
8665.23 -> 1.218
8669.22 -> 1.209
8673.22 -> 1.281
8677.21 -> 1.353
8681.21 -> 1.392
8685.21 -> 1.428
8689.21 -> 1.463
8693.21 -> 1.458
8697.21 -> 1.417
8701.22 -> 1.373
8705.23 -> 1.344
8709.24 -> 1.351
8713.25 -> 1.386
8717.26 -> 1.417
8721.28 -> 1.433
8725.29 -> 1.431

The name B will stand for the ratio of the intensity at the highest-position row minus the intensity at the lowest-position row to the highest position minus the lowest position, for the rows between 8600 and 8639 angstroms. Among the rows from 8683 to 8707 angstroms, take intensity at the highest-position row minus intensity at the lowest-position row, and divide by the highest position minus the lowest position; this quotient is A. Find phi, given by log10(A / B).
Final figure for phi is 0.2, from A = -0.0042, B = -0.002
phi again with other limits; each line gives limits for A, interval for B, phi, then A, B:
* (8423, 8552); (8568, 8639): 0.3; -0.0027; -0.001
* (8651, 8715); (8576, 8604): 0.4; 0.0004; 0.000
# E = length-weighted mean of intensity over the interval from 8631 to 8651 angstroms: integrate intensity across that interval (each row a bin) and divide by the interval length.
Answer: 1.38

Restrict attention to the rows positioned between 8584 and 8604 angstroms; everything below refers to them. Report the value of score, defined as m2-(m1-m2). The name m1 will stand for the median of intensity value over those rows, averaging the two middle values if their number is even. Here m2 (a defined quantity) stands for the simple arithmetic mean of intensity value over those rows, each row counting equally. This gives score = 1.51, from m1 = 1.51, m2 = 1.51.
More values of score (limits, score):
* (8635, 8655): 1.38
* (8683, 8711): 1.39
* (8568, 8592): 1.48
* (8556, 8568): 1.38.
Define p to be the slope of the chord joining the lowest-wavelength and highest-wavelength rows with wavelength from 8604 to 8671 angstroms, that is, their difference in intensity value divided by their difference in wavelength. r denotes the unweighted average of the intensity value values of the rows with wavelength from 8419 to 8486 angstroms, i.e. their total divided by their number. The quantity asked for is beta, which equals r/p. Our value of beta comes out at -546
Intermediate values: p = -0.0028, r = 1.51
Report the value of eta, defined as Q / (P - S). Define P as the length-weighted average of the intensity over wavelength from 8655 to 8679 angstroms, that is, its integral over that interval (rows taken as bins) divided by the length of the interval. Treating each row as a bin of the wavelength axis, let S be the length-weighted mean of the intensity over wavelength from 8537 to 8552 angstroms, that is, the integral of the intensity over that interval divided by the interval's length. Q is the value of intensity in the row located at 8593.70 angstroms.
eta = -29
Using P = 1.27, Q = 1.55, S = 1.33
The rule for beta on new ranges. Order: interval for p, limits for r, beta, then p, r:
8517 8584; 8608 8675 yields 2341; 0.0006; 1.34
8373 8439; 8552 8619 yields 817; 0.0017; 1.42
